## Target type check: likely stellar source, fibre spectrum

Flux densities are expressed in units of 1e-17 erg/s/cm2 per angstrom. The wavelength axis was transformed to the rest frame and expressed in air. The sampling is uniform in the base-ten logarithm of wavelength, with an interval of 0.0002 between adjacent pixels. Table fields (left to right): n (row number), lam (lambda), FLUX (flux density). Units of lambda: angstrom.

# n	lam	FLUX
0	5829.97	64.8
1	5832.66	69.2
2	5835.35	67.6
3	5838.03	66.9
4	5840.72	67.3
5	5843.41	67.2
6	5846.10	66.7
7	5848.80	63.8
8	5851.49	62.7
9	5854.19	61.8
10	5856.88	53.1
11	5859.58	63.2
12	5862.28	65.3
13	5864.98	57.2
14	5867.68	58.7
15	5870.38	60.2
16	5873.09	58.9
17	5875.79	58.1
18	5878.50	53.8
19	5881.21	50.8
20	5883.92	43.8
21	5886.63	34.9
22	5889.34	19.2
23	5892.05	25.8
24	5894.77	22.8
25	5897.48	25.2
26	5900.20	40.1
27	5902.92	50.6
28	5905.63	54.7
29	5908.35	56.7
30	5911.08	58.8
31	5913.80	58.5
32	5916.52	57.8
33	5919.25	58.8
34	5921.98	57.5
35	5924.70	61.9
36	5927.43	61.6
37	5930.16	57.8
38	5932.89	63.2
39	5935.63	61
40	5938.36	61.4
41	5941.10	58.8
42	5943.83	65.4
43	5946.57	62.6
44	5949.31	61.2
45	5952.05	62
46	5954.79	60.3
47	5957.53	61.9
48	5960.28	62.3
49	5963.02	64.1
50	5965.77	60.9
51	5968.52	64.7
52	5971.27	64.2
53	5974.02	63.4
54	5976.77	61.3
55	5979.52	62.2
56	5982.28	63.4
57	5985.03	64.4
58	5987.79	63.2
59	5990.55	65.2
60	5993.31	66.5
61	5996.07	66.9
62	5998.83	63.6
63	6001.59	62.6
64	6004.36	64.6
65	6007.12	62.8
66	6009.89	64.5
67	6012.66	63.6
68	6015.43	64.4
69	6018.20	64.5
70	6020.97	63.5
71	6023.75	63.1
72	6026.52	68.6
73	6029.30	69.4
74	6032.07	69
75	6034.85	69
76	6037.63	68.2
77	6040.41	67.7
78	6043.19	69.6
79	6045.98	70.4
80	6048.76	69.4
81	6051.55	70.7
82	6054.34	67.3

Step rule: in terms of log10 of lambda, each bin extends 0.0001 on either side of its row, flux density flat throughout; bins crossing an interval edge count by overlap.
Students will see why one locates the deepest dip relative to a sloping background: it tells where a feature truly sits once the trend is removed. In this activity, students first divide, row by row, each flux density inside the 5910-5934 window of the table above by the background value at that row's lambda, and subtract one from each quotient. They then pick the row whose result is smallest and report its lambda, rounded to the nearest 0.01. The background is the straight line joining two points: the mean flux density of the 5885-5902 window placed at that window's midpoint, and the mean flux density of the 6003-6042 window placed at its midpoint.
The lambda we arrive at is 5930.16 angstrom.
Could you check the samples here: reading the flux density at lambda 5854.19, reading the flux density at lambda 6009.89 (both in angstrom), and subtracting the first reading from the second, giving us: 2.7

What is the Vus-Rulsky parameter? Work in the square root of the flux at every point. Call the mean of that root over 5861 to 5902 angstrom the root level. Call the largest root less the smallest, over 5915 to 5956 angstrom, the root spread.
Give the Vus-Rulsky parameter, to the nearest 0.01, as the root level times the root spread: 3.33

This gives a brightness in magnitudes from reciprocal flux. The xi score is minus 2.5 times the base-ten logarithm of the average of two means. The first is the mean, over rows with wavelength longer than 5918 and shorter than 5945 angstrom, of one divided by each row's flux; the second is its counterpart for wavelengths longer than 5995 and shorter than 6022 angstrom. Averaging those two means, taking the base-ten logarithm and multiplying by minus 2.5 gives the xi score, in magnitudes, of 4.49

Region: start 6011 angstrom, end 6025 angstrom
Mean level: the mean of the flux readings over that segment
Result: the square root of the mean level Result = 7.99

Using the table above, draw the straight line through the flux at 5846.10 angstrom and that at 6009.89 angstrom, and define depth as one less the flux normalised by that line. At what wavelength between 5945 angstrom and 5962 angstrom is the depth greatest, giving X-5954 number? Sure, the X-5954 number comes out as 5954.79 angstrom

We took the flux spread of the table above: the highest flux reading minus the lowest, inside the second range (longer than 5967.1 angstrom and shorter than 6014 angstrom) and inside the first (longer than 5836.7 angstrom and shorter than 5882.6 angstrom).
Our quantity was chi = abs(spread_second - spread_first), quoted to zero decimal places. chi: 11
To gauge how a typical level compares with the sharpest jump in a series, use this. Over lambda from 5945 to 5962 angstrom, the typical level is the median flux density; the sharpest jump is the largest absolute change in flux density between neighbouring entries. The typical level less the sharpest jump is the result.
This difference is 60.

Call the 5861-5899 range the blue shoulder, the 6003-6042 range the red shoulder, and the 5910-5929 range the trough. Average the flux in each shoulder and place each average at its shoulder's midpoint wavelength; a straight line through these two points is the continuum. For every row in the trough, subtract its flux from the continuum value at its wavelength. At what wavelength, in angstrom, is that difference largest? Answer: 5921.98 angstrom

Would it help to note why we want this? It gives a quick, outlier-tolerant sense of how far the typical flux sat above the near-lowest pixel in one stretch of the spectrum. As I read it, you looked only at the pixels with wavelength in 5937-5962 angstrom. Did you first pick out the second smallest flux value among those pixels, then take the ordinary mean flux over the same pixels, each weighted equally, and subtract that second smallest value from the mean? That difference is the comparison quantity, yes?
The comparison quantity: 1.5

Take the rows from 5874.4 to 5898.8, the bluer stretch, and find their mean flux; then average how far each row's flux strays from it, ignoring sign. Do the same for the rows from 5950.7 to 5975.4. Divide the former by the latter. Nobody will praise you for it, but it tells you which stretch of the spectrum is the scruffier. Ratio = 9.9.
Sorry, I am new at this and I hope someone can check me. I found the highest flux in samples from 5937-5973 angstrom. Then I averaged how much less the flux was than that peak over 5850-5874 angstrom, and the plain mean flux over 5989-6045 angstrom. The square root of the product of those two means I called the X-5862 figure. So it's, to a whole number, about 19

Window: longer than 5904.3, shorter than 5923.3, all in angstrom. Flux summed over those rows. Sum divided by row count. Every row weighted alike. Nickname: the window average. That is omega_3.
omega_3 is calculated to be 57.5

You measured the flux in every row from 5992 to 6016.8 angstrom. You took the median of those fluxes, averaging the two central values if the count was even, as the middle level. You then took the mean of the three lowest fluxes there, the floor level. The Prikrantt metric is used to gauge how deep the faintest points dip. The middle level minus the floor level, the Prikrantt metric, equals 1.4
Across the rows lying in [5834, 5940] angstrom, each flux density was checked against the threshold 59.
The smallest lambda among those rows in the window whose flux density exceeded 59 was 5835.35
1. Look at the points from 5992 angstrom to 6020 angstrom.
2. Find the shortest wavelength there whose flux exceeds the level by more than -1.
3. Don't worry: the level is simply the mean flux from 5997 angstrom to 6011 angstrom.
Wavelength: 5993.31 angstrom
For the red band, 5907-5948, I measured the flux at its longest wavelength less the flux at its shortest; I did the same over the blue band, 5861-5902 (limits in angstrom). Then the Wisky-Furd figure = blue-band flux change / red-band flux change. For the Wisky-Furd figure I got -4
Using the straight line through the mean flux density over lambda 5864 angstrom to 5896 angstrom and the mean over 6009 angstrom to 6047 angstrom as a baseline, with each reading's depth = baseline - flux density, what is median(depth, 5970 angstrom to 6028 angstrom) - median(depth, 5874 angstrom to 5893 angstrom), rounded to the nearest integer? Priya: -4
